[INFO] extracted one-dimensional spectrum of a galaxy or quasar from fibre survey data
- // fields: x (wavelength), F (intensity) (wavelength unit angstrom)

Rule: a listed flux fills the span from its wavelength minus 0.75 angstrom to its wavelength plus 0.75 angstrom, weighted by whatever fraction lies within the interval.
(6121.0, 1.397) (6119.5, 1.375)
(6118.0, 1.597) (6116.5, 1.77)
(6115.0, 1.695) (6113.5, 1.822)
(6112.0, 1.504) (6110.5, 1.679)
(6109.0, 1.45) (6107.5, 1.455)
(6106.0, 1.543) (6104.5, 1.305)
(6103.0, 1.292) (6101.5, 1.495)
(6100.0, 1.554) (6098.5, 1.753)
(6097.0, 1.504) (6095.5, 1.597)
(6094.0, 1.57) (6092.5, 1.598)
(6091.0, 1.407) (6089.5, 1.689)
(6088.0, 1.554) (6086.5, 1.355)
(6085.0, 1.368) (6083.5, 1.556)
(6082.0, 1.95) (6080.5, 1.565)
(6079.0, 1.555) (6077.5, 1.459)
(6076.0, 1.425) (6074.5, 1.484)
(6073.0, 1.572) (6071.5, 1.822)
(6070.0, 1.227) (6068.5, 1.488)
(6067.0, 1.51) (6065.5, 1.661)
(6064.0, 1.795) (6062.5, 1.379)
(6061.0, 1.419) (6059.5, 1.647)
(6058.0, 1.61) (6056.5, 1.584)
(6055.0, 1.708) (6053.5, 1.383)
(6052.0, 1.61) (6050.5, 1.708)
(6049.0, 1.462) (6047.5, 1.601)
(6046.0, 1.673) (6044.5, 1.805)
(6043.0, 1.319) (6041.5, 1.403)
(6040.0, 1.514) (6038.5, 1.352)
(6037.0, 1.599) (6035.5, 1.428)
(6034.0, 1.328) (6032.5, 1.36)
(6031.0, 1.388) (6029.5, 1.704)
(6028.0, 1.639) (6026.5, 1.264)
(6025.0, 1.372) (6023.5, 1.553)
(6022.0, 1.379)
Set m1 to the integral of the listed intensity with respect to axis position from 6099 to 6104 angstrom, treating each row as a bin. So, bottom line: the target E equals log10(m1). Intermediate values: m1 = 7.3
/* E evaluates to 0.86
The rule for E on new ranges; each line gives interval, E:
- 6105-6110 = 0.87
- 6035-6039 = 0.77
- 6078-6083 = 0.92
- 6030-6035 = 0.84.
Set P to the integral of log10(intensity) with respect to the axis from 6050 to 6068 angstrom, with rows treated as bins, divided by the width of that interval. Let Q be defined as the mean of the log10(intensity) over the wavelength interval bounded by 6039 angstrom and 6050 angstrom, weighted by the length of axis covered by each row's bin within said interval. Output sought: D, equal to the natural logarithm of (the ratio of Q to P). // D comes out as -0.07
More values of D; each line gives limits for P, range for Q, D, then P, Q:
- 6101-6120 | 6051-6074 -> 0.03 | 0.185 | 0.191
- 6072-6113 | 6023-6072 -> -0.02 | 0.183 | 0.180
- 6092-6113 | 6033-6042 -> -0.15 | 0.182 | 0.156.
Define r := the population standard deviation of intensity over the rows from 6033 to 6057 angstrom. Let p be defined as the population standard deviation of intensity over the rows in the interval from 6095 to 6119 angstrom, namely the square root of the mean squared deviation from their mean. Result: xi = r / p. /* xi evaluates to 0.99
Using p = 0.149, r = 0.148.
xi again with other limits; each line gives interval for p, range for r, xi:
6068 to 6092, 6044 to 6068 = 0.75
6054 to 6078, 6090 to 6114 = 0.91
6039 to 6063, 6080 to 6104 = 1.12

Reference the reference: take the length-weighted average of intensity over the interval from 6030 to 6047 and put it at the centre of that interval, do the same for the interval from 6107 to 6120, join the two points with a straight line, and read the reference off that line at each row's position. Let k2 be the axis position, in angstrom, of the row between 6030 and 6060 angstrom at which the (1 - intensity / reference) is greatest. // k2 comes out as 6043.0 angstrom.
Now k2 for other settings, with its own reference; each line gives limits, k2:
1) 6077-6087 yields 6086.5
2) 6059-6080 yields 6070.0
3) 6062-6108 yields 6070.0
